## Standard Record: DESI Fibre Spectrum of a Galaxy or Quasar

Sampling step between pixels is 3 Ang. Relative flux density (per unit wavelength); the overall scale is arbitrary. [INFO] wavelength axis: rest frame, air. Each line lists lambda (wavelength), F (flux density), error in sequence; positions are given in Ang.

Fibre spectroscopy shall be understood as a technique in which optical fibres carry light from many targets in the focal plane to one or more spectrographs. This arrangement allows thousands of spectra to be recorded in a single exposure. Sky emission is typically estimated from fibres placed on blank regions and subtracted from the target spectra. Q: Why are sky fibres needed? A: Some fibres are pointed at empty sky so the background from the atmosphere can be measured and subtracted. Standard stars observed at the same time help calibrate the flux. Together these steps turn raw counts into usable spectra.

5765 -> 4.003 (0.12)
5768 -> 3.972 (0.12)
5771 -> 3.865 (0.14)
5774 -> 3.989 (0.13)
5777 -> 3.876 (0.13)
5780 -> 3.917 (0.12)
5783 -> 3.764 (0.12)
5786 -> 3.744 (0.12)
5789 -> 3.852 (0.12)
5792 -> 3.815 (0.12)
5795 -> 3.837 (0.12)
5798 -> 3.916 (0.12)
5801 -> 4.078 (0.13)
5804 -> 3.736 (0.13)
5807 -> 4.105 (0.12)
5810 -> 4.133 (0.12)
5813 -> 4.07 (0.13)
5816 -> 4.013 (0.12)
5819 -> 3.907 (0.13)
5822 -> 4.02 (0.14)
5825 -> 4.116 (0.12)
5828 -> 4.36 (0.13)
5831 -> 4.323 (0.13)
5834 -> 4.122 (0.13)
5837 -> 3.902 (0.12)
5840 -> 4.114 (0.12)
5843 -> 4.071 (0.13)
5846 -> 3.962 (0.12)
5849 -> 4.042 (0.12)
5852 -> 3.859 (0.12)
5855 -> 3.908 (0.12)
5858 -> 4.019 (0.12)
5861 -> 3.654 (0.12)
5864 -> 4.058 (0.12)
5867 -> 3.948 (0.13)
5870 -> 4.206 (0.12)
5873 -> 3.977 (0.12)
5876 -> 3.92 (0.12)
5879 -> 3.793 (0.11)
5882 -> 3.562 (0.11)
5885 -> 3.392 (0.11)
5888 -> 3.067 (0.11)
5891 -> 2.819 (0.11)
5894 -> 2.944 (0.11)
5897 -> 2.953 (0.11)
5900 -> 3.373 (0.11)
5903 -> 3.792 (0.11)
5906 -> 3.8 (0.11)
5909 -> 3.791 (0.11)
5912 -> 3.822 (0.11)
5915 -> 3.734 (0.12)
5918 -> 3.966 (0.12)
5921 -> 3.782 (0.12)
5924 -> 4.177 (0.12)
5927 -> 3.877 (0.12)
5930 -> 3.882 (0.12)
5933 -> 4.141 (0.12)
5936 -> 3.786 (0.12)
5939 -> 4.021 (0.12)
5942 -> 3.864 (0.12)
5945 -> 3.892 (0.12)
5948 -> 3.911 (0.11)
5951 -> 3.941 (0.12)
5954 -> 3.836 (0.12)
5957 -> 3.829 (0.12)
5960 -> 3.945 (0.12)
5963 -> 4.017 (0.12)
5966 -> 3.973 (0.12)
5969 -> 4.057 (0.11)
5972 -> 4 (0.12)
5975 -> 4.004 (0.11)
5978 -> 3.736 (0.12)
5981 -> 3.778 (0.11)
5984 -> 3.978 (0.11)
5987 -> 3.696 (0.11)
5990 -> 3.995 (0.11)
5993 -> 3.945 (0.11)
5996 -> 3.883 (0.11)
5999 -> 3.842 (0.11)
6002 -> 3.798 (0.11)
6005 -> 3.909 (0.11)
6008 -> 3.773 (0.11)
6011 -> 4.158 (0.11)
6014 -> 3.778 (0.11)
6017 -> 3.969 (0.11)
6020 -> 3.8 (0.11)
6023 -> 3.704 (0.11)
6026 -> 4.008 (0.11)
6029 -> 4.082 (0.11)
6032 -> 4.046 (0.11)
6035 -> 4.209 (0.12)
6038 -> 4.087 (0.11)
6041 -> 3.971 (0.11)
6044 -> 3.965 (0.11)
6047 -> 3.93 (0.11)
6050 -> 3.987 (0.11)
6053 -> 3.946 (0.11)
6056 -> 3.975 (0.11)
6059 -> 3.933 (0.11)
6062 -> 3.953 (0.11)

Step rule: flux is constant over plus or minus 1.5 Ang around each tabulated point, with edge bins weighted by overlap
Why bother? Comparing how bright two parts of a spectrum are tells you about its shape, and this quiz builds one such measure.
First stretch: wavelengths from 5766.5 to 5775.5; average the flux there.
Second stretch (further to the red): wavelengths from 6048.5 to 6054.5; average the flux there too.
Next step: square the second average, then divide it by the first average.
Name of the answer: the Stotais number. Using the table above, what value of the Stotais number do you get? 3.99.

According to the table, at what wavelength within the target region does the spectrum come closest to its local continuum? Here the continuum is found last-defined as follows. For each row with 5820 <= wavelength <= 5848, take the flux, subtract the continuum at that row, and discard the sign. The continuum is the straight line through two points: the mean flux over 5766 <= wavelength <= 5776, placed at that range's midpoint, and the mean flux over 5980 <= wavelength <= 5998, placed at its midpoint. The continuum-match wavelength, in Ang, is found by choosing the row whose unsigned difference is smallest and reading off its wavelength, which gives 5837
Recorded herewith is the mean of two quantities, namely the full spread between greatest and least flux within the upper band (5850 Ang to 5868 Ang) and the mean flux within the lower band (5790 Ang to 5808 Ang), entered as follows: 2.16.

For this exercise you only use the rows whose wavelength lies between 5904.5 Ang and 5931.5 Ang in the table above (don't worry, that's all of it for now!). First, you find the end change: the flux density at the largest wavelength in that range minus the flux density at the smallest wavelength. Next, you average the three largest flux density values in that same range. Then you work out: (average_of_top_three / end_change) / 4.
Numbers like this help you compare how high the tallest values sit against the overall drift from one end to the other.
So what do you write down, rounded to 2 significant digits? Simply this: 12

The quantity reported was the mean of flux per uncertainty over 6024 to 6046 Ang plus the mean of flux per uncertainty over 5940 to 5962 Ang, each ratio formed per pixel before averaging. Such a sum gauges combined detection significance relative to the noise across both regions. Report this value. 69.2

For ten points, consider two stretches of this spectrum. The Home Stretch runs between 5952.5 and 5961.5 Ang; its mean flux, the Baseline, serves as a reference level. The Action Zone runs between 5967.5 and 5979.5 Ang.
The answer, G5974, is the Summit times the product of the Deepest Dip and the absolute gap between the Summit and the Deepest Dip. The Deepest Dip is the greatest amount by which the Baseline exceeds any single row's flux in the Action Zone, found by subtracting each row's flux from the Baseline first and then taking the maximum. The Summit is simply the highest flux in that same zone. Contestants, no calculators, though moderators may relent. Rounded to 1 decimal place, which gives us 2.1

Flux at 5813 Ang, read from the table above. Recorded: 4.07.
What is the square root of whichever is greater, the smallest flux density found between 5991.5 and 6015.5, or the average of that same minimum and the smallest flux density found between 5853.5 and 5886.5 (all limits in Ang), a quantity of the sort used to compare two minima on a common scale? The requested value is 1.94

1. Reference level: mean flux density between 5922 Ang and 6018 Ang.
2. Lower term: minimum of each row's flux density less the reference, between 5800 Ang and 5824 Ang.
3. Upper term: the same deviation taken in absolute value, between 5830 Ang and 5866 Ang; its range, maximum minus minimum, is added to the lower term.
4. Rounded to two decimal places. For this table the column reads 0.21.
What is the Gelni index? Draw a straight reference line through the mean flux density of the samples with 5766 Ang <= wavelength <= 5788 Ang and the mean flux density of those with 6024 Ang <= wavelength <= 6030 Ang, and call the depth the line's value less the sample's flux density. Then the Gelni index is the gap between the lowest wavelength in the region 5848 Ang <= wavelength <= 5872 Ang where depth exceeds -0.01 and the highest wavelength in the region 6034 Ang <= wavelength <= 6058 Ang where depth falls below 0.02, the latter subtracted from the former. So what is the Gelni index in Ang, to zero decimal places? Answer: -186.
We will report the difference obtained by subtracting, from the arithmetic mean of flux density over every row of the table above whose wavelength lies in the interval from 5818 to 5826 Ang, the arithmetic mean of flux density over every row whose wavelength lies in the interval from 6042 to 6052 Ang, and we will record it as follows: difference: 0.05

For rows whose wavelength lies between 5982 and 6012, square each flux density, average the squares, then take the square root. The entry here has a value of 3.90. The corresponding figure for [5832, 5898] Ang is 3.76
